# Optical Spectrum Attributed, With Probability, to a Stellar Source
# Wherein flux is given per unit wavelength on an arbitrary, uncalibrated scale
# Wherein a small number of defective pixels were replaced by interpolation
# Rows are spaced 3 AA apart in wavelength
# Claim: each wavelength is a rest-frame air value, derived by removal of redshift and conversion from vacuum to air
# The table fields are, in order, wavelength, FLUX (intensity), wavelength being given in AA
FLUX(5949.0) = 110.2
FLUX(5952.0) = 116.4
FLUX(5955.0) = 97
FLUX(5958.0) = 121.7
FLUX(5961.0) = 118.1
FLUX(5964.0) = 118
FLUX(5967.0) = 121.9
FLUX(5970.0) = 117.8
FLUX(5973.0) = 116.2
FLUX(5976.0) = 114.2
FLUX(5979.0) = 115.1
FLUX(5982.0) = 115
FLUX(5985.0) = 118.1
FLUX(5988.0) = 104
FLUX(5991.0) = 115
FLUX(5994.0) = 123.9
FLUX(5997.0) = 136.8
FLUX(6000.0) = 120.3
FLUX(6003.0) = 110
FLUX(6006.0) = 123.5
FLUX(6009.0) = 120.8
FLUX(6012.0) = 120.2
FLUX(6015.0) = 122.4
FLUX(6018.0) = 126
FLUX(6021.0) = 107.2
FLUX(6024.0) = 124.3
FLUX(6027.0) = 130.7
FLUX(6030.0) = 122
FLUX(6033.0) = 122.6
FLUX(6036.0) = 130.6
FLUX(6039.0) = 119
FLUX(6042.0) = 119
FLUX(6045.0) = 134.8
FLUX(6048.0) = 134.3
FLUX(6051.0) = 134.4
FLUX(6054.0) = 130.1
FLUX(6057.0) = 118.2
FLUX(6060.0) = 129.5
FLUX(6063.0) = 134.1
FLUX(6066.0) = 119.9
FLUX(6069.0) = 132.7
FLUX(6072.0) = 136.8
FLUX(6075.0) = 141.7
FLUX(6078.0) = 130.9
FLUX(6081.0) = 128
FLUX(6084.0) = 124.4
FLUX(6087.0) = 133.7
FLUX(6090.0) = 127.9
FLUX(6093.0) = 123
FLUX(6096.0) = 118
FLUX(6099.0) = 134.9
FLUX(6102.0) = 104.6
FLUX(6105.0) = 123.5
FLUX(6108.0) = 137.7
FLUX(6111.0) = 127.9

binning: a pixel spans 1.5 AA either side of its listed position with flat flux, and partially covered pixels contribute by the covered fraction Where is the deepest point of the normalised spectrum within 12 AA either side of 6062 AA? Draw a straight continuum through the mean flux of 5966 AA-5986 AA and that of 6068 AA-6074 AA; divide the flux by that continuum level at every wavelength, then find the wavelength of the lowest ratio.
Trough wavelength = 6057.0 AA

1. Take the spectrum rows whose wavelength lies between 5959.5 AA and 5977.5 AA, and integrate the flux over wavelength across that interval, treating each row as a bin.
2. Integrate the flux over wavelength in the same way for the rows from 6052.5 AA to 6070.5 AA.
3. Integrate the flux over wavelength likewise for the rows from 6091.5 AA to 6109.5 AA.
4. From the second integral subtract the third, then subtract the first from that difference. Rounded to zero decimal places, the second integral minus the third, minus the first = -2050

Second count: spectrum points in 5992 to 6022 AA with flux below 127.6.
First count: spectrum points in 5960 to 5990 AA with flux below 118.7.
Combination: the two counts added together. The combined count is 18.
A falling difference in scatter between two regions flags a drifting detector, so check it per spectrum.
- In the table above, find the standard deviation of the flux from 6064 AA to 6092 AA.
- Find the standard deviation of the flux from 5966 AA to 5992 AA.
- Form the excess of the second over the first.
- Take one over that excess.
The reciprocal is -0.6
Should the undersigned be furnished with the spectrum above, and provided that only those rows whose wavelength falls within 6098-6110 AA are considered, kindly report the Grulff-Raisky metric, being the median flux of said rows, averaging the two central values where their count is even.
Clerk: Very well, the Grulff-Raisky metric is 129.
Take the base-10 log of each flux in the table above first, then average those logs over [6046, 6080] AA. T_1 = 2.12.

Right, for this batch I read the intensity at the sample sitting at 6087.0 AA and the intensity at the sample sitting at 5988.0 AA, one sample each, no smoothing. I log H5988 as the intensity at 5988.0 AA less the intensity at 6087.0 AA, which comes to -30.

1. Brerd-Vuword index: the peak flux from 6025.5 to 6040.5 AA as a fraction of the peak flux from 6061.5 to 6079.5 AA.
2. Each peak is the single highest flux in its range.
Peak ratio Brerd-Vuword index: 0.92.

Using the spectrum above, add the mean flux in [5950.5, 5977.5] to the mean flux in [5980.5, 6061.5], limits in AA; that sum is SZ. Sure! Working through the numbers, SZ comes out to 238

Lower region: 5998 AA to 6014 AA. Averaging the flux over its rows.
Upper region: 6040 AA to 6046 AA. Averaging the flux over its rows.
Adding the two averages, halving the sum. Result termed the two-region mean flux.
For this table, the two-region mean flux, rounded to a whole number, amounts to 123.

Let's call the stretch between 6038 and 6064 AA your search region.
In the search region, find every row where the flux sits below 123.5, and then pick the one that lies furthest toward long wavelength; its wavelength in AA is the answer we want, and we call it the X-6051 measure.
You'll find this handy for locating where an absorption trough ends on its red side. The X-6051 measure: 6057.0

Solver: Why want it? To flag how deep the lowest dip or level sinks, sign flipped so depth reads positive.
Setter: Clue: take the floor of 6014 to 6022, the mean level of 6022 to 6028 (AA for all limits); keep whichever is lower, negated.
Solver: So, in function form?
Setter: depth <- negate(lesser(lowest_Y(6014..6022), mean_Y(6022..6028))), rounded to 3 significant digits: -107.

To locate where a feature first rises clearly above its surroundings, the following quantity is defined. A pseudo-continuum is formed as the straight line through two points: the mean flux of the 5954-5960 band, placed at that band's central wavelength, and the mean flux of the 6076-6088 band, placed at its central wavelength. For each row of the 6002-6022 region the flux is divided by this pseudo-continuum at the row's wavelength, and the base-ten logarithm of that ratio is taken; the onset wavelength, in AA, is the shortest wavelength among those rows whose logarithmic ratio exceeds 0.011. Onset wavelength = 6006.0 AA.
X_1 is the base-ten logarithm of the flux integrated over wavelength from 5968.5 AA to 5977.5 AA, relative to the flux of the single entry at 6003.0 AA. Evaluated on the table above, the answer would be 0.98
